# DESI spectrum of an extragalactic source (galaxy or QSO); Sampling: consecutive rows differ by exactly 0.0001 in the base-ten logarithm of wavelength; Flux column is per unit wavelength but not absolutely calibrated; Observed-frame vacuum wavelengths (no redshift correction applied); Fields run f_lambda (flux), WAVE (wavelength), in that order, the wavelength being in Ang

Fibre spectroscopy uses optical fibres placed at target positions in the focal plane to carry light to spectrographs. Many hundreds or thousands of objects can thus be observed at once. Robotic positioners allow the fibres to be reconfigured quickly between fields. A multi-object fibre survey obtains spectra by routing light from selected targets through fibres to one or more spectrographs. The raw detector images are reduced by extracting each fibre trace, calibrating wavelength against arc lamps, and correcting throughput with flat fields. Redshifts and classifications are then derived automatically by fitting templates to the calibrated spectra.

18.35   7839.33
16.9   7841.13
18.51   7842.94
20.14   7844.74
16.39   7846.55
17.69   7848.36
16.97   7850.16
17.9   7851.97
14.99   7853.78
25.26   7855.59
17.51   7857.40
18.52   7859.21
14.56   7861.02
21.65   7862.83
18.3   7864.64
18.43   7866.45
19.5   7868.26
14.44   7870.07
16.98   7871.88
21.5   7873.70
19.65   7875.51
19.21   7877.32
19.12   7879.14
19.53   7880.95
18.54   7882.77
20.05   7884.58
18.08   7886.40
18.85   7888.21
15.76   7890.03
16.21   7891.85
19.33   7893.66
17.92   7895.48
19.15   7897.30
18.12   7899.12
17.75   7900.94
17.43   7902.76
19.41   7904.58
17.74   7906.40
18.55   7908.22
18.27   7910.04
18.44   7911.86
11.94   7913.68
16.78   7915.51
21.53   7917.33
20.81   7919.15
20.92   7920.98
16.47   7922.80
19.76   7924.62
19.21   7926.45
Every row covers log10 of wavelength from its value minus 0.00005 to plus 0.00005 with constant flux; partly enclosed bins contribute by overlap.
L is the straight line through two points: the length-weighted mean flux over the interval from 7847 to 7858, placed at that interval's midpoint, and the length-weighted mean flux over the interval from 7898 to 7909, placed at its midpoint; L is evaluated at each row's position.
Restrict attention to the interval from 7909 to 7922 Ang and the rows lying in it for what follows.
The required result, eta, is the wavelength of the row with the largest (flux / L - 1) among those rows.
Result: 7917.33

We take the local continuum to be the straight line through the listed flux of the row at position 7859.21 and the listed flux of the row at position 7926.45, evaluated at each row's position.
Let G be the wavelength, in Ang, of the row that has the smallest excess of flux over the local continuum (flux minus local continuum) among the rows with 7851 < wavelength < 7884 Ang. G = 7870.07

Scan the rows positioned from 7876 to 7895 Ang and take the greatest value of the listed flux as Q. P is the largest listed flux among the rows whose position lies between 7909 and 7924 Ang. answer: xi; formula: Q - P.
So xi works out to -1.5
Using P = 21.53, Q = 20.05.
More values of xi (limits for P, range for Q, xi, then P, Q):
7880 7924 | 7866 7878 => 0.0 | 21.53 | 21.5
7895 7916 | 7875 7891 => 0.6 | 19.41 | 20.05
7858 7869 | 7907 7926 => -0.1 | 21.65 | 21.53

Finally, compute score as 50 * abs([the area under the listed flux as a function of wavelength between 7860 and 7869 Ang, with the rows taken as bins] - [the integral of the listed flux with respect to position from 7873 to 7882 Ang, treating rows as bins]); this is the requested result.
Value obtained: 570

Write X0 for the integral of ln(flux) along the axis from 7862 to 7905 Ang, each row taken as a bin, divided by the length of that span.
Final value 2.92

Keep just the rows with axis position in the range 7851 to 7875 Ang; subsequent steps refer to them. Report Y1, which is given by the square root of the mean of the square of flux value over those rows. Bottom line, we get 18.7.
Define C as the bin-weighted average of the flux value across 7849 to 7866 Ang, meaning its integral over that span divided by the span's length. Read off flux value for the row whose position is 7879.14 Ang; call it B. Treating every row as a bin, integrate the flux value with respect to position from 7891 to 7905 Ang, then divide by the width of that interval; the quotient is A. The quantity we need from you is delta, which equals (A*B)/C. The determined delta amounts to 18.8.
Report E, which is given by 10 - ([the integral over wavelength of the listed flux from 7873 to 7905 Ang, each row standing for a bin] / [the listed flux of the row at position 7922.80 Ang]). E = -26.2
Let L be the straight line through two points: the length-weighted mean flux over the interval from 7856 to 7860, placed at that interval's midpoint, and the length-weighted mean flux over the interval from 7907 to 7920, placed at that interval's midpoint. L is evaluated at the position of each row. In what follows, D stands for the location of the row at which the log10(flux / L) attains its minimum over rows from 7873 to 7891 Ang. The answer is 7890.03 Ang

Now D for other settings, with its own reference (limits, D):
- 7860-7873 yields 7870.07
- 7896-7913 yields 7902.76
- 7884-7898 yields 7890.03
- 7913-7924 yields 7913.68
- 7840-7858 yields 7853.78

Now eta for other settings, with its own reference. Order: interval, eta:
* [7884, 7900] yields 7884.58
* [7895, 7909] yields 7904.58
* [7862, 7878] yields 7862.83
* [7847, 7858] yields 7855.59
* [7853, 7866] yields 7855.59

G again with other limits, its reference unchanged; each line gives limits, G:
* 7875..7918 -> 7913.68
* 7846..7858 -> 7853.78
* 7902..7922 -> 7913.68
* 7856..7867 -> 7861.02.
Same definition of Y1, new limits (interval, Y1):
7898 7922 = 18.4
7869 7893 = 18.4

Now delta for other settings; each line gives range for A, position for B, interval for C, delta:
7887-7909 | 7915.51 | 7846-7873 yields 16.8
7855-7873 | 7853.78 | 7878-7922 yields 15.1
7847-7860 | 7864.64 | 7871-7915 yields 18.4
